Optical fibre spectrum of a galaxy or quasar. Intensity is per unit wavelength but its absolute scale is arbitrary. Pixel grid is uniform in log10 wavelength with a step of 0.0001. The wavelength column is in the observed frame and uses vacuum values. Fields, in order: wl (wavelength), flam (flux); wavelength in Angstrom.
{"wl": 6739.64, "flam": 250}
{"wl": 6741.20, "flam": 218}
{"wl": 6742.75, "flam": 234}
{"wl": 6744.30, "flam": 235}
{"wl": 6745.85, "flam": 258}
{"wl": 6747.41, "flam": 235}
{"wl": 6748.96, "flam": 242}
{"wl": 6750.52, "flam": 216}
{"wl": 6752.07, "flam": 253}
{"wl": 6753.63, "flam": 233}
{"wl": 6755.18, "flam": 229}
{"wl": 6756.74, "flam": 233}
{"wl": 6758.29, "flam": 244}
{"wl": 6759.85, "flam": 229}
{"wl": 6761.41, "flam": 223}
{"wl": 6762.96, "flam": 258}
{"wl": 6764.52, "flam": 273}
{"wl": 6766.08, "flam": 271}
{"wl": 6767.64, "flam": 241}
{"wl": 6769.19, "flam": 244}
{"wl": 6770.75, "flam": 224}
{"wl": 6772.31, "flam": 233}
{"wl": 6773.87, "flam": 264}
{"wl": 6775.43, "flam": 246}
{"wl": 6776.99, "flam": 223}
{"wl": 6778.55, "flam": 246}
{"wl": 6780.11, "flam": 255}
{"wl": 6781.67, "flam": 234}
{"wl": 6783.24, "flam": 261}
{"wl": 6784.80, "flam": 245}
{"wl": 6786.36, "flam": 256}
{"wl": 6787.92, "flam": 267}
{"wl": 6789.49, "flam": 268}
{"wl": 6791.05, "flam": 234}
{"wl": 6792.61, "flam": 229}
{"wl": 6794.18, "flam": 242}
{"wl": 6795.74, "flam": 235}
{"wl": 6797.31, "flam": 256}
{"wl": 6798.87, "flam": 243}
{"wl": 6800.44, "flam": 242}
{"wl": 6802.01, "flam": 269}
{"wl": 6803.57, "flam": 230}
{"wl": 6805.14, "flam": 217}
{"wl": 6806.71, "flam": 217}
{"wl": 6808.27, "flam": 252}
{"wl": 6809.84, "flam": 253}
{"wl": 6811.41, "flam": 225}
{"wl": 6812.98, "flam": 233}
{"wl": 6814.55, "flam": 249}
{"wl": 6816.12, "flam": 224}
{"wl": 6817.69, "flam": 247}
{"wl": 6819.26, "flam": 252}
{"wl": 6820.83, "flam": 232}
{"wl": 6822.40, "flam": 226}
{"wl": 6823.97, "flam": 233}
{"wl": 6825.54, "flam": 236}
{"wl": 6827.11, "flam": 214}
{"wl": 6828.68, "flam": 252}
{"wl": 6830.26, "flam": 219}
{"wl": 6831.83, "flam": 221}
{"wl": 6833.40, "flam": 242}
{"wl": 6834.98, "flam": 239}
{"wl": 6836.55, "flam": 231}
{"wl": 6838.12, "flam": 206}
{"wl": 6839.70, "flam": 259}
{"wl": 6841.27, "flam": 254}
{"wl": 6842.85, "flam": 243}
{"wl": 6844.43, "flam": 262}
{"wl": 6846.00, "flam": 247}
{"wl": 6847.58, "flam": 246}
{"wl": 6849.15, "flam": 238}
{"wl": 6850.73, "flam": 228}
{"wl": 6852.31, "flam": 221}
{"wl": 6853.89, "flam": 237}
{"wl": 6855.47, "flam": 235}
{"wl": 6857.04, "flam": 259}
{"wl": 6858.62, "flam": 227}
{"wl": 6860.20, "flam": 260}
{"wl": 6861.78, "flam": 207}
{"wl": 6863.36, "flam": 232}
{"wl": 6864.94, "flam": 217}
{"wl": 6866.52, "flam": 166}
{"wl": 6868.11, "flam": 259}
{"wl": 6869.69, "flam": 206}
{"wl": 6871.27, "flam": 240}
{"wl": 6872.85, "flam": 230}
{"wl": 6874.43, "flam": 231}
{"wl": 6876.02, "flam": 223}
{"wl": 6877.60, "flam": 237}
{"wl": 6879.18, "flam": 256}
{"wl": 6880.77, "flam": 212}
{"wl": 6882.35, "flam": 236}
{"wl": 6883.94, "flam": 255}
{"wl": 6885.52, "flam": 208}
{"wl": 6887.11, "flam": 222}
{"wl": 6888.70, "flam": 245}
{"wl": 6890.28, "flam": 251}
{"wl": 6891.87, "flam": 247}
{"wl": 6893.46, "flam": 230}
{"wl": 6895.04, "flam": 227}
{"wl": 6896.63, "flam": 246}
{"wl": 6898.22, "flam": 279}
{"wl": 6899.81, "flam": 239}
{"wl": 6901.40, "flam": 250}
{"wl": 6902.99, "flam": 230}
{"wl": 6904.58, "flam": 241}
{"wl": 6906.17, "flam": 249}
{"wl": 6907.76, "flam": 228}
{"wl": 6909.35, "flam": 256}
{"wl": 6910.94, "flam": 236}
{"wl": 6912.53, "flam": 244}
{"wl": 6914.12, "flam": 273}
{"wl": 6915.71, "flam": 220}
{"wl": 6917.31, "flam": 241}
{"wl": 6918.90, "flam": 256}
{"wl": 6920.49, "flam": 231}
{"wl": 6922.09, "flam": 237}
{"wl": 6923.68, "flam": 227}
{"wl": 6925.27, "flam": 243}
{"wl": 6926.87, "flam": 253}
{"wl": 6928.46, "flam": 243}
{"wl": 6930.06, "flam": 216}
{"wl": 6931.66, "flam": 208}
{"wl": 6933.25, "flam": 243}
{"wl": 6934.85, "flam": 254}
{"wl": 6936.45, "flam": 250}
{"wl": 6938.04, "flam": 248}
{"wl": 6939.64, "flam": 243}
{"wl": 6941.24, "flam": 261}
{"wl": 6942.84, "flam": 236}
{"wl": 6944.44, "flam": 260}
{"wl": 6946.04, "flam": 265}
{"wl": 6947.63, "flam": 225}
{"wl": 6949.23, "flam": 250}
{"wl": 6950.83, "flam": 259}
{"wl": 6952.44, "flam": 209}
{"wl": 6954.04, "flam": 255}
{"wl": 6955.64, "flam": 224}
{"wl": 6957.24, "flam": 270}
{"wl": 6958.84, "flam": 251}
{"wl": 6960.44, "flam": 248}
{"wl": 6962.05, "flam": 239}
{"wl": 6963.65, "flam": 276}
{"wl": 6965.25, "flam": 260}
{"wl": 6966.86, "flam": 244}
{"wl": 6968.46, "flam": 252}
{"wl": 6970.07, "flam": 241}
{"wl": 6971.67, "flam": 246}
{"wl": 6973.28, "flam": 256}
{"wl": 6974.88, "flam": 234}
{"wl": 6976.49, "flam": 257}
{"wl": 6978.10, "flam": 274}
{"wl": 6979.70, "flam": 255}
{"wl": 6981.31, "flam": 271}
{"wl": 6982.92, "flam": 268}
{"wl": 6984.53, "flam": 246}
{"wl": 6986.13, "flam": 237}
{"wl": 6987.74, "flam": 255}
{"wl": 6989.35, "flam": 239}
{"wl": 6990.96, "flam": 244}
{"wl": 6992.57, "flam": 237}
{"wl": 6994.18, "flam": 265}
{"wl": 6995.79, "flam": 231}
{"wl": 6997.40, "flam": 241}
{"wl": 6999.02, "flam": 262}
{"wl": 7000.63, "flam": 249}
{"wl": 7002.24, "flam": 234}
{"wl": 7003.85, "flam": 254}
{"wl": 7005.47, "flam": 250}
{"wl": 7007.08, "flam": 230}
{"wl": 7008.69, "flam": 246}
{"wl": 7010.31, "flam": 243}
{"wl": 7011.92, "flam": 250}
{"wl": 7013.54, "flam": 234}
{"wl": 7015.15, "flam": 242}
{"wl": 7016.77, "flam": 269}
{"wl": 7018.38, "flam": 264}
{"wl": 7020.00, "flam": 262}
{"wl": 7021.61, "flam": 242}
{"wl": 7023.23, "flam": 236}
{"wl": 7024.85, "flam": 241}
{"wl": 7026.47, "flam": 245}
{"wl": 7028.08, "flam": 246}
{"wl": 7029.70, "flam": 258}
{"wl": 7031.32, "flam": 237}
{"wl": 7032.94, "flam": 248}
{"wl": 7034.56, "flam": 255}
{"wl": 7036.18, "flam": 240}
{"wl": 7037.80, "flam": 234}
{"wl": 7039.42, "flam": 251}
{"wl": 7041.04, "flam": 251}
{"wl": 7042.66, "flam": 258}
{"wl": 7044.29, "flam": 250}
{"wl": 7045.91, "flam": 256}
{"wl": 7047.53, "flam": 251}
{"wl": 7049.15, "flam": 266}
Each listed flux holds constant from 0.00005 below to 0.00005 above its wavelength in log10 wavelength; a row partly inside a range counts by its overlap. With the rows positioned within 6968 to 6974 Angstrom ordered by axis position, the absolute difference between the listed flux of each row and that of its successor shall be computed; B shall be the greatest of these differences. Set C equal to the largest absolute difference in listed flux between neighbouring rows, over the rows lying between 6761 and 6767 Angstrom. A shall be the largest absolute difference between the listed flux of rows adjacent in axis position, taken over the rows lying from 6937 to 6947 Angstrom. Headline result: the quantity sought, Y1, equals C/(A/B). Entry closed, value 15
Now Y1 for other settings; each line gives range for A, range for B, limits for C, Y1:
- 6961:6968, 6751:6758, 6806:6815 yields 19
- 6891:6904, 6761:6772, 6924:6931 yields 24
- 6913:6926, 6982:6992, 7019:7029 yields 8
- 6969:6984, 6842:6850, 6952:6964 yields 38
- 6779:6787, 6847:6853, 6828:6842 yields 20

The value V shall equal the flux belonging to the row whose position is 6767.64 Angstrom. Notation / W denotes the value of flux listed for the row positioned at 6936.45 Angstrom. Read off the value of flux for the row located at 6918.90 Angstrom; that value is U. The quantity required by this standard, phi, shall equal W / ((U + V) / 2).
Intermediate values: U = 256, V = 241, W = 250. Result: 1.01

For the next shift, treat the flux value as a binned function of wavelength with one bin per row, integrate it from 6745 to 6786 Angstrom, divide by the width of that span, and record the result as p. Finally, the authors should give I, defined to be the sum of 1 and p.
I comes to 244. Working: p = 243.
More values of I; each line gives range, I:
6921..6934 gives 235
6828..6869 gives 236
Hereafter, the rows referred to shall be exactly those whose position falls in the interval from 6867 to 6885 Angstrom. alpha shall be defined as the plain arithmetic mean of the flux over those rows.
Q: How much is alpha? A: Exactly 235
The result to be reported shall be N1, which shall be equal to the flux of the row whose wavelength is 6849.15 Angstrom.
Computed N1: 238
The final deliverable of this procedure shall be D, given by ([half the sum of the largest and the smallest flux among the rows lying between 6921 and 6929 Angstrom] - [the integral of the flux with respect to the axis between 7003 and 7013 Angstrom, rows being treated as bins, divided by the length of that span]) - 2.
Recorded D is -7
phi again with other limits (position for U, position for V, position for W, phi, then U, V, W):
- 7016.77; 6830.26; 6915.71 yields 0.90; 269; 219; 220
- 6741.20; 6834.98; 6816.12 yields 0.98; 218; 239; 224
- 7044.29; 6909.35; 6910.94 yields 0.93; 250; 256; 236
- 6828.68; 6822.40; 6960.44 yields 1.04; 252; 226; 248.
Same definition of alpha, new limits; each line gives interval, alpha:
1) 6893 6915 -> 245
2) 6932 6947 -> 251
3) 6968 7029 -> 249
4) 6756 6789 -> 246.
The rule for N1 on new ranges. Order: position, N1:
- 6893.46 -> 230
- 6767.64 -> 241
